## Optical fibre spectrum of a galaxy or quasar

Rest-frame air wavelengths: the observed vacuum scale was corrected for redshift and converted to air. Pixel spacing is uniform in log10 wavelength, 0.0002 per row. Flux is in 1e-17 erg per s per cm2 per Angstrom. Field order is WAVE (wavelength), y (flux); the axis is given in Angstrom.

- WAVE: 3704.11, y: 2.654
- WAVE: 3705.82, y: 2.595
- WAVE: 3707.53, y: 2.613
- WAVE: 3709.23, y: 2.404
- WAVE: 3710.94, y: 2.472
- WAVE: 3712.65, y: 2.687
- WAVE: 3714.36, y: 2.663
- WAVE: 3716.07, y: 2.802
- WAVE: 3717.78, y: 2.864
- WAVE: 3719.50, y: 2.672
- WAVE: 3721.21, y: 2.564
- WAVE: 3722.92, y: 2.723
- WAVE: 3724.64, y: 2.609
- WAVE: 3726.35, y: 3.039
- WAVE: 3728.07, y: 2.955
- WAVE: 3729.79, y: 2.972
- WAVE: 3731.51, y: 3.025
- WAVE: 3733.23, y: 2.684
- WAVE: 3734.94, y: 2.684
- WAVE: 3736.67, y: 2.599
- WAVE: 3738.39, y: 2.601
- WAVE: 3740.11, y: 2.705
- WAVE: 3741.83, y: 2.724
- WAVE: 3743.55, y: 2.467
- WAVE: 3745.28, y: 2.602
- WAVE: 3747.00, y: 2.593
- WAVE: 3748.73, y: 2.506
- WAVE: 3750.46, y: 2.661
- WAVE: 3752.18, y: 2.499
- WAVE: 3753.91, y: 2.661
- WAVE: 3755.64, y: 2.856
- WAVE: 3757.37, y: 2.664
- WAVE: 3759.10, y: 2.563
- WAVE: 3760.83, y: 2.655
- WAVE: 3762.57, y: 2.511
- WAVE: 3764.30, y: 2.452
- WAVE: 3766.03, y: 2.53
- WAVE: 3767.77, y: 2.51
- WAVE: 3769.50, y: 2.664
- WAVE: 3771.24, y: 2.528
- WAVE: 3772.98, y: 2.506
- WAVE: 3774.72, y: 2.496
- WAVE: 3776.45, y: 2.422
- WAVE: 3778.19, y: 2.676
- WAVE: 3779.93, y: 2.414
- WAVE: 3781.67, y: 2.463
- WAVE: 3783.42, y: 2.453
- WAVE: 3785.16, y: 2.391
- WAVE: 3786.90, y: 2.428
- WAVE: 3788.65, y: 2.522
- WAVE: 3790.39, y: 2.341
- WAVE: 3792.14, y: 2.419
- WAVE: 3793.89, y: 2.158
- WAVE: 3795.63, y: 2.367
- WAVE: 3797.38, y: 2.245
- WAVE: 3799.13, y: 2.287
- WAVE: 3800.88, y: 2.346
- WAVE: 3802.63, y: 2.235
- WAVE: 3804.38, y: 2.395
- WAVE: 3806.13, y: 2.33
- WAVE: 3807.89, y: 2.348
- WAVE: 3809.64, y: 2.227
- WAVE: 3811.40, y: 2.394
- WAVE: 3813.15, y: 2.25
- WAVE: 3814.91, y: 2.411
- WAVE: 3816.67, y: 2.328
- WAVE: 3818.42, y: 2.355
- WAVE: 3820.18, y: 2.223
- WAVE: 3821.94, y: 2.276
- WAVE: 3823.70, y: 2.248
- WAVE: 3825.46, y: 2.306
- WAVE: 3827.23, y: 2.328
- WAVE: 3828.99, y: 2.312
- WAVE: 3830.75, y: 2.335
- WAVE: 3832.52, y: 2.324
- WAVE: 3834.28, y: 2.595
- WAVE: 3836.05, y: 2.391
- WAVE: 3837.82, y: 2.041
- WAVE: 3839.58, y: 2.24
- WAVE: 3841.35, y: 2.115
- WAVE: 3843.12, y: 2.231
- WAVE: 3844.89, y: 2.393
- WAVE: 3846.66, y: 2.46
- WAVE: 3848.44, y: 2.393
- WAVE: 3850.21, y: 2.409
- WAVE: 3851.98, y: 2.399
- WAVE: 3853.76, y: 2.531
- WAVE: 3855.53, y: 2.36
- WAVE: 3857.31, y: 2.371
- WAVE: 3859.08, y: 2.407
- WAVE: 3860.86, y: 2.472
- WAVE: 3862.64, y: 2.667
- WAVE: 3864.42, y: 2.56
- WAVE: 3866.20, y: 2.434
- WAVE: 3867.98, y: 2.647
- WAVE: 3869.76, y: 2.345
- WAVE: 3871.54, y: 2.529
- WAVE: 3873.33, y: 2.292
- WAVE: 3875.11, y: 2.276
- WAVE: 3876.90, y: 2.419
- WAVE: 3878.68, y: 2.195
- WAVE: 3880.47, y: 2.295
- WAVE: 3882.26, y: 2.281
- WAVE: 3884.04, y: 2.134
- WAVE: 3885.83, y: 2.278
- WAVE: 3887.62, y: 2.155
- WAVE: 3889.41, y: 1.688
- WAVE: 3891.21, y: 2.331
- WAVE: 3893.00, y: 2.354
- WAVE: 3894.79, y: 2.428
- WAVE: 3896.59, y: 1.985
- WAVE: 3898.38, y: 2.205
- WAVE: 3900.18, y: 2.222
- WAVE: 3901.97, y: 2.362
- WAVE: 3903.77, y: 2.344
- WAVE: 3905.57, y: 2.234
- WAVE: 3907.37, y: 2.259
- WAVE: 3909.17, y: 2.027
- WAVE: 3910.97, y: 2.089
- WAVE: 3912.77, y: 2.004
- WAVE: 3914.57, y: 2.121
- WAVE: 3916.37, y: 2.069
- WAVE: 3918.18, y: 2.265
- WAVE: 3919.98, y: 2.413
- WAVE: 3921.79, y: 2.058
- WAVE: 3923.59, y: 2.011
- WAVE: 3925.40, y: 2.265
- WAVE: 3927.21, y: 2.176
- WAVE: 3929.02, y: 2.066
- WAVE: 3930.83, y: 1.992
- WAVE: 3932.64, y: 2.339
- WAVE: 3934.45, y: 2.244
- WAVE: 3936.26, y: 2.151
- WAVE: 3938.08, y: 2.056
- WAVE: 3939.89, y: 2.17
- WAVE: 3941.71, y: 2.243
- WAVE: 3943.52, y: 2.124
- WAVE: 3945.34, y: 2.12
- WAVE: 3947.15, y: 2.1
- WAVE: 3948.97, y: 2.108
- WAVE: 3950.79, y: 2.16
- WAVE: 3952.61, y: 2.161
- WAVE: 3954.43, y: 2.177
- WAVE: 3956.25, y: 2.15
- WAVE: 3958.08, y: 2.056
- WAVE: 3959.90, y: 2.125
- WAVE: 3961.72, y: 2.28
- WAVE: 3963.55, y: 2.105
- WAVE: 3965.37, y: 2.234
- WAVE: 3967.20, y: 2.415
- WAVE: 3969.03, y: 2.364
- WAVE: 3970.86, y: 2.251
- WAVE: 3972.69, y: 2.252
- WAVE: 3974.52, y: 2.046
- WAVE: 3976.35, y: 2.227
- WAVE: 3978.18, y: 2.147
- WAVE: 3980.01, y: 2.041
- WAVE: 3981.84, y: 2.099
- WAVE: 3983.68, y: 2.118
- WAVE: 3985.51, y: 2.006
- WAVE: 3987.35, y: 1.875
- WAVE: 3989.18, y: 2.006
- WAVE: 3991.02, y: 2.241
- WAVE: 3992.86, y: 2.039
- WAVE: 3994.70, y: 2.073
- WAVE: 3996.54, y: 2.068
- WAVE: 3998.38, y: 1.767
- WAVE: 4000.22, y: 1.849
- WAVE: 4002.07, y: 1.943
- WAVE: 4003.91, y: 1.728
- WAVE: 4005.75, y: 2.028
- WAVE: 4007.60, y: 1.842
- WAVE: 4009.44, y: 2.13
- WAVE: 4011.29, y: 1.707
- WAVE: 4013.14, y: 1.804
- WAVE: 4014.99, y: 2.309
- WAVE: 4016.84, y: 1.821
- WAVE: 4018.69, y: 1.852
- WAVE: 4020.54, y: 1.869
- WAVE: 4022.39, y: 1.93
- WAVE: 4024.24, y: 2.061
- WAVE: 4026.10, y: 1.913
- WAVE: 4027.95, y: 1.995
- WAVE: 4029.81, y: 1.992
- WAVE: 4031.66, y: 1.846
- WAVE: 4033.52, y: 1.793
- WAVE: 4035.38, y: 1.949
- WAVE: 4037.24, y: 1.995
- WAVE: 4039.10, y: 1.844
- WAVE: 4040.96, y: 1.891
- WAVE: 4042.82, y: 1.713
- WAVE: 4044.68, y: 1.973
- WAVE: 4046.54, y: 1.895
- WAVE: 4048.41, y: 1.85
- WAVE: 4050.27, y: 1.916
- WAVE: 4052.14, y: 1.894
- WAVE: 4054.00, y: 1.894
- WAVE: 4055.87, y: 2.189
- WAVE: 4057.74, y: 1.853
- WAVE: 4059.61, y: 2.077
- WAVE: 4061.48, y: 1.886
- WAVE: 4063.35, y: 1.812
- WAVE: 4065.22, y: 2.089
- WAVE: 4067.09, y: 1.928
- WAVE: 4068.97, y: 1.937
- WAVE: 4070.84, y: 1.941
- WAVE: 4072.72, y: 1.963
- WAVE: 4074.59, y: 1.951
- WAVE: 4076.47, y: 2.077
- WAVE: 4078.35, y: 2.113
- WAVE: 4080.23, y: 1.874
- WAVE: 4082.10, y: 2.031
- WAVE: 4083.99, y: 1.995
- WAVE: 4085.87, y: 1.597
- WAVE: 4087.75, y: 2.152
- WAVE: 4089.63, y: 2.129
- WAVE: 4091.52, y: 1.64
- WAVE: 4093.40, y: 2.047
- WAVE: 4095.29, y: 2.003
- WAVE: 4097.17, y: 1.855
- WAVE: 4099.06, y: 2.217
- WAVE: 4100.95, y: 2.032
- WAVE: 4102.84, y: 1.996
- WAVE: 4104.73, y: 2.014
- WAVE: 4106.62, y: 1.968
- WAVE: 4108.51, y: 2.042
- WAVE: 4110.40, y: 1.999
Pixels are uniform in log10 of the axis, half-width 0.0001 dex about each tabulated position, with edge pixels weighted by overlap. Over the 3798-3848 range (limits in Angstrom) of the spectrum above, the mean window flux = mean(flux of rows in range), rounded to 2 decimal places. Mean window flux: 2.31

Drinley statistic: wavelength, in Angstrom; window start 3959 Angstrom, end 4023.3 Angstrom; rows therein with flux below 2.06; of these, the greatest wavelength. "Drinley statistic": 4022.39 Angstrom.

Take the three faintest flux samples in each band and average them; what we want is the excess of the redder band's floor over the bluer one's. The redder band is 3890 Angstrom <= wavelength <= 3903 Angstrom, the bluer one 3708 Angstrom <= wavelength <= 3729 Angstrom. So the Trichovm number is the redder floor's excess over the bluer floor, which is -0.34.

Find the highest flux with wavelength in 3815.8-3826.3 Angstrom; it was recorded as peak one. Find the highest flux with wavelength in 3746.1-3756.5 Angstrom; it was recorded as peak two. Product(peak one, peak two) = 6.7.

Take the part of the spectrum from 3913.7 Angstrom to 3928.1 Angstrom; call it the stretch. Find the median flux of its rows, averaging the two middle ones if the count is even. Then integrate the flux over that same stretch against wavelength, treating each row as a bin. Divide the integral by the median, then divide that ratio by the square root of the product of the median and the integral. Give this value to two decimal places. 1.78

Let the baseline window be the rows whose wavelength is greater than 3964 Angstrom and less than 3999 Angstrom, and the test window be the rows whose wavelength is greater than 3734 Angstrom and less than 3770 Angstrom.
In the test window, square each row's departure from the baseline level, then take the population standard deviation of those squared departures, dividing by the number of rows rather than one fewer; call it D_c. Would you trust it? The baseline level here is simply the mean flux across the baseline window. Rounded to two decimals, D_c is 0.10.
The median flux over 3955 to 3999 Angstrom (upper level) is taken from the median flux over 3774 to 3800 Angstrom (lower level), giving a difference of 0.31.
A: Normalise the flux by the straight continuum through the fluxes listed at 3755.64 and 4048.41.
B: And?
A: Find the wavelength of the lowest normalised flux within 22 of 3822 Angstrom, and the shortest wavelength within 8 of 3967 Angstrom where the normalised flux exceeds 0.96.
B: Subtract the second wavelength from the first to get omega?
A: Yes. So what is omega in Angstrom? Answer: -122.1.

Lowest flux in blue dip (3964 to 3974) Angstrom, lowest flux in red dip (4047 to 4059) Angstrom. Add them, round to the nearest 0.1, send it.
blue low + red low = 4.1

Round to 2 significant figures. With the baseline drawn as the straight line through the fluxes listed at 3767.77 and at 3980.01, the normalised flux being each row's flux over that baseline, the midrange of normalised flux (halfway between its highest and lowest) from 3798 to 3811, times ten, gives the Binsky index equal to 9.5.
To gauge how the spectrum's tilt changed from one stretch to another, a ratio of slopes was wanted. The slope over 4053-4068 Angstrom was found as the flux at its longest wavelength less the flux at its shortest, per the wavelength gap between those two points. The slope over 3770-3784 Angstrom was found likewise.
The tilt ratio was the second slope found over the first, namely -2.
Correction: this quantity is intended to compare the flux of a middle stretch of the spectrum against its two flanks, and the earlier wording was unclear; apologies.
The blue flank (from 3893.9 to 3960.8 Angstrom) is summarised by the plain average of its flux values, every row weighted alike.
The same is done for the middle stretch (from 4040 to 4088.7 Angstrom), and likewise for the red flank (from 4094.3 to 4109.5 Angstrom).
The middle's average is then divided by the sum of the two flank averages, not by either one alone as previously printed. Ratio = 0.46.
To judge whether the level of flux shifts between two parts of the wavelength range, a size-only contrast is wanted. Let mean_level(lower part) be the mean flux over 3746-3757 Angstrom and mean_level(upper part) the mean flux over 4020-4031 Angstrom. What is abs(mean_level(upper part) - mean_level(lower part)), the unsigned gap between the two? 0.67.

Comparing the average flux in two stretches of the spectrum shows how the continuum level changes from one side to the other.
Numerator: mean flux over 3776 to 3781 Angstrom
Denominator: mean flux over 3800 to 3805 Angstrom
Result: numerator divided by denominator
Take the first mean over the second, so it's 1.08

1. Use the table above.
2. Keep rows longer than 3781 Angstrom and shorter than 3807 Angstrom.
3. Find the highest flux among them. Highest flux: 2.522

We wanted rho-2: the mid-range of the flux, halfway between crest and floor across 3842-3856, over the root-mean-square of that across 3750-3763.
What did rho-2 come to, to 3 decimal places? 0.903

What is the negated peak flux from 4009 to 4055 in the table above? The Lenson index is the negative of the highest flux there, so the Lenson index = -2.31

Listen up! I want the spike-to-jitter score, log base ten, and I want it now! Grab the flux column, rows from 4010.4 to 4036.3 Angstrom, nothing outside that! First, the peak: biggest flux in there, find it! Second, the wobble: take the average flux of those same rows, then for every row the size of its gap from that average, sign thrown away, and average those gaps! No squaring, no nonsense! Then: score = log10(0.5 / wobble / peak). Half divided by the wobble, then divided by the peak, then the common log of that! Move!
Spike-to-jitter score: 0.32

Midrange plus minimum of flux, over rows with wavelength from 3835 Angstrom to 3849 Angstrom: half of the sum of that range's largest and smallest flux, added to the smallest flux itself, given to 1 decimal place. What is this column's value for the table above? 4.3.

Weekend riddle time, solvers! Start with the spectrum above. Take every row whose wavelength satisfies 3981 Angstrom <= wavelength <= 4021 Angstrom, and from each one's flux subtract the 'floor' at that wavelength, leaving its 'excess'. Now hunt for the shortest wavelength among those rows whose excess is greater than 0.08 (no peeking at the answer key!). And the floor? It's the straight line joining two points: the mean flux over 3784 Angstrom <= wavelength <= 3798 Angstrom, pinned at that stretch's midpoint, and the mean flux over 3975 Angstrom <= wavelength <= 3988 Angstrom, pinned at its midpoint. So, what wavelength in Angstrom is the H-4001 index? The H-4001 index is 3991.02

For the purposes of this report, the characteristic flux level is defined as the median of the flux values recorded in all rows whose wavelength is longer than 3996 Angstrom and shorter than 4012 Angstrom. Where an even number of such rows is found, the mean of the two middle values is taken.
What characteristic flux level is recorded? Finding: 1.85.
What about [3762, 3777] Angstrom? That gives 2.51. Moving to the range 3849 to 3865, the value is 2.41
